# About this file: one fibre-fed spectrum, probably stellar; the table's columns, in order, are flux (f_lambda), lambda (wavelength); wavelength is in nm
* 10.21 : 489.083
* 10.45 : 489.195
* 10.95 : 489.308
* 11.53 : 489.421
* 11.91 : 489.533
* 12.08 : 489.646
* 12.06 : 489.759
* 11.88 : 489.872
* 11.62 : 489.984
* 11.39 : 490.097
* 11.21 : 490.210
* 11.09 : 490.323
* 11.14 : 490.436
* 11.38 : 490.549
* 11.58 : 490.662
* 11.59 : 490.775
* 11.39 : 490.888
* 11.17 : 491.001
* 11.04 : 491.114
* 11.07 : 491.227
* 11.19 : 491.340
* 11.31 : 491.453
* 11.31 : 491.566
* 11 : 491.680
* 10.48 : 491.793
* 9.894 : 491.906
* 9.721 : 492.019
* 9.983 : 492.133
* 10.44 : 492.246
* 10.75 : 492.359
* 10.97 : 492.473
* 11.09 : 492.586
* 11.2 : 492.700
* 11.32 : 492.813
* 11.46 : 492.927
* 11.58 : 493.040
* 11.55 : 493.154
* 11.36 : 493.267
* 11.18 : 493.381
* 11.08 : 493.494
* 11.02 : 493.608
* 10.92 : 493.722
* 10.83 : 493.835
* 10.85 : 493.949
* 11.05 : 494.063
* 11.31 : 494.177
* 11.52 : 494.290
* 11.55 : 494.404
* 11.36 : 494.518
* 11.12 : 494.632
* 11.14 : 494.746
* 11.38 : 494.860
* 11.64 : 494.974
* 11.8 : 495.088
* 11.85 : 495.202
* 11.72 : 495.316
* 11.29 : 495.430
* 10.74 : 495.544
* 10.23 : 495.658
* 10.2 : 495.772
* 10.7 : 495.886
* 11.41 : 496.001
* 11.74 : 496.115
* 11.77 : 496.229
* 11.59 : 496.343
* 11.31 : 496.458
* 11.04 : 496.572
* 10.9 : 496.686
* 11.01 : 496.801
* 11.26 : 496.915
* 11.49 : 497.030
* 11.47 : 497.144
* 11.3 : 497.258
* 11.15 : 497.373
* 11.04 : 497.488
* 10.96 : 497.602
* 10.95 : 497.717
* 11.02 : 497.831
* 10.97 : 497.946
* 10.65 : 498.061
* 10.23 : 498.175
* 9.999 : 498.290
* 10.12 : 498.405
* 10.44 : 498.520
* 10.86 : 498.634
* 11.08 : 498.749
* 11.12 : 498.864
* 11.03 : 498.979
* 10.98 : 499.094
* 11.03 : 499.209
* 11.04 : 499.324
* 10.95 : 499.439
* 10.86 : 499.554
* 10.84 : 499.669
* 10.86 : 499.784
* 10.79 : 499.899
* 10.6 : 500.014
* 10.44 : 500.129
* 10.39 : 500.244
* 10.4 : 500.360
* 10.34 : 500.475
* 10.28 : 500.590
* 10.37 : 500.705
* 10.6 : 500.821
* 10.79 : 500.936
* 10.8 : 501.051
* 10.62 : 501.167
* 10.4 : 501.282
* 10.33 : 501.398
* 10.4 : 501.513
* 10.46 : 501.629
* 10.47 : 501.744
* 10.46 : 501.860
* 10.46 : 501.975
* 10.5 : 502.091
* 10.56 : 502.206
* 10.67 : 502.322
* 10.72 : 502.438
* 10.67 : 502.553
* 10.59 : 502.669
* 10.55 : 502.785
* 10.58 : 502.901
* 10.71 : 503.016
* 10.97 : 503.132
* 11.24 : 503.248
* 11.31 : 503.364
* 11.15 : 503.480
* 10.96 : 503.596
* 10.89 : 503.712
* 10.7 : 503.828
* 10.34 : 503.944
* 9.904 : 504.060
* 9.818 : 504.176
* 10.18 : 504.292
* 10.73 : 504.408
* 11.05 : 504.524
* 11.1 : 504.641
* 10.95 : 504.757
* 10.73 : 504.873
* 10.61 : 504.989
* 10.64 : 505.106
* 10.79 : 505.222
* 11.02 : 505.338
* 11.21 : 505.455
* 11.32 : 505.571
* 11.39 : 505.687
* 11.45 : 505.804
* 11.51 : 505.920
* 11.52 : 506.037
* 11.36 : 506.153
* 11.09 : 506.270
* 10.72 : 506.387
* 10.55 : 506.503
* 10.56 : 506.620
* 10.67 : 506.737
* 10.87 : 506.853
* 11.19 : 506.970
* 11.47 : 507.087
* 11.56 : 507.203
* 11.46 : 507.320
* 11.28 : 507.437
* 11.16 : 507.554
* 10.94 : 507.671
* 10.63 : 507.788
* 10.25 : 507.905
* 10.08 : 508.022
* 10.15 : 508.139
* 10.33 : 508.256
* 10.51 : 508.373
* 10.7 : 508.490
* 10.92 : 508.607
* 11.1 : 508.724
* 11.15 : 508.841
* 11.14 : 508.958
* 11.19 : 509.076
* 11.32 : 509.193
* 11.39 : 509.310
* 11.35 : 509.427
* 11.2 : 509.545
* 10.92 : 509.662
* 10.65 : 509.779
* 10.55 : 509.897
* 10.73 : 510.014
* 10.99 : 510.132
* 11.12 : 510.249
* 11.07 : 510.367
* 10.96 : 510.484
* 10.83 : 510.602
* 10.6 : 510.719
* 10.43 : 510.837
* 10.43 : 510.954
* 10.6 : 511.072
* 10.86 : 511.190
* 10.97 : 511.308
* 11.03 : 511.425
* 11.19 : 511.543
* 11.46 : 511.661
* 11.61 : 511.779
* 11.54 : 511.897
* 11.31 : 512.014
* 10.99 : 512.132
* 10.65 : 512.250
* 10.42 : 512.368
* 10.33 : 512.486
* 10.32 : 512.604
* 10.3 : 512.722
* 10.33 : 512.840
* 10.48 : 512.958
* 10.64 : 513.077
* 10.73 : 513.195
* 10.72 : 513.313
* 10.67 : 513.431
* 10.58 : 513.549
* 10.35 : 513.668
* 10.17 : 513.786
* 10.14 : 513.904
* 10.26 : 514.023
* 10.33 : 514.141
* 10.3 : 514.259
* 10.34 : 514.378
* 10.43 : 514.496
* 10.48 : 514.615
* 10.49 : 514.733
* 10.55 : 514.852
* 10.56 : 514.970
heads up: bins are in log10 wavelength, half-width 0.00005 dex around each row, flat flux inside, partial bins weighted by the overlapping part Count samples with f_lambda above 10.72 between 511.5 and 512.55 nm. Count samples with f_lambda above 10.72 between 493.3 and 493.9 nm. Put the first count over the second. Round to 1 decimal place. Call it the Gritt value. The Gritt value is 1.2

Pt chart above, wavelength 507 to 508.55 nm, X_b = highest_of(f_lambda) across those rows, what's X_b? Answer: 11.56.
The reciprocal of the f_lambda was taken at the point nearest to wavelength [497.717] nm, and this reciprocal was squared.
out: 0.0083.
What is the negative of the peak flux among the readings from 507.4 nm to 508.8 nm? -11.3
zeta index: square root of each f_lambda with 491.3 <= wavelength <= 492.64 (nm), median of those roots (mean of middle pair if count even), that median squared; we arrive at 10.86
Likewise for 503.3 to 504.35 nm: 10.70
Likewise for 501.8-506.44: 10.73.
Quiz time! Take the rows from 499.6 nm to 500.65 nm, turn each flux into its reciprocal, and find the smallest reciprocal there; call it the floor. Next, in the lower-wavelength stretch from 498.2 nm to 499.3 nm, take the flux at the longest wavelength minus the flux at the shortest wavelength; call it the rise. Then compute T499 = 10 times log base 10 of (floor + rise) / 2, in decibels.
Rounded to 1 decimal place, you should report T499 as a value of -2.5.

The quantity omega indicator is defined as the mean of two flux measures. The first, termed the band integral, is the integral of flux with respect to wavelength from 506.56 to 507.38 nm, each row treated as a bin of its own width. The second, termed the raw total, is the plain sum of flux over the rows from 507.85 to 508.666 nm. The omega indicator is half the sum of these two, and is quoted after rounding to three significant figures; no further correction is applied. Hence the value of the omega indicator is 41.0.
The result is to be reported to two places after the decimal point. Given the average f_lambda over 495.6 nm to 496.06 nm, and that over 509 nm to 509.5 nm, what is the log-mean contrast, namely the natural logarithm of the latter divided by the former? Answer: 0.06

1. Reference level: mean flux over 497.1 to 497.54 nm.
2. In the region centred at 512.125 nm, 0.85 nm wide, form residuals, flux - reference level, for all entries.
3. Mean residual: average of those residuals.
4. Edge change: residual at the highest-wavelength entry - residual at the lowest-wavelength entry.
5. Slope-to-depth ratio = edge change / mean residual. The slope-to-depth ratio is 5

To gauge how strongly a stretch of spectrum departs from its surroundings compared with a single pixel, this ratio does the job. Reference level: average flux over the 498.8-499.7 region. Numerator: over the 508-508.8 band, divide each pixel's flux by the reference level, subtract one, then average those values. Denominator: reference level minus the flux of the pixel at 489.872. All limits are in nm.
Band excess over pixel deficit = 0.04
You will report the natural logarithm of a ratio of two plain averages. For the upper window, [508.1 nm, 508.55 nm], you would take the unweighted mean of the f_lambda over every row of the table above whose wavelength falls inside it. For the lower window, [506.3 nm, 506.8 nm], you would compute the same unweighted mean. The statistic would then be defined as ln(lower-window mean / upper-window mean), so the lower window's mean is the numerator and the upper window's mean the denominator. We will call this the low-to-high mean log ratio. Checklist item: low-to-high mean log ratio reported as 0.02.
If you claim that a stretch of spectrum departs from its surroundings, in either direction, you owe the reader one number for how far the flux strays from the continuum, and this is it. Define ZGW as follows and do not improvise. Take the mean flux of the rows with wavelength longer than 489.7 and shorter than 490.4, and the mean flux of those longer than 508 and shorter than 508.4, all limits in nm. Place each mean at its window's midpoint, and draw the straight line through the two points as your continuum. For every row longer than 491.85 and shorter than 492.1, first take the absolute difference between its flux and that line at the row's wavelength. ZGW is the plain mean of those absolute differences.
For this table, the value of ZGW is 1.6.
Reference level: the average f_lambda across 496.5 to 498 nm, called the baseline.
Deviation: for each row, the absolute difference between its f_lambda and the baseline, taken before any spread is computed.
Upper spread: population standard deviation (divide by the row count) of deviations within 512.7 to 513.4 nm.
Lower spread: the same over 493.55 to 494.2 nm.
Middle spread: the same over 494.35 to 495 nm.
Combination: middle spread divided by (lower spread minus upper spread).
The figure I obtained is -2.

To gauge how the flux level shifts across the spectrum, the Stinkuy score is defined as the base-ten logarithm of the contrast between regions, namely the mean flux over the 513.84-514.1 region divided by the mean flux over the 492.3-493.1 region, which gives -0.040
